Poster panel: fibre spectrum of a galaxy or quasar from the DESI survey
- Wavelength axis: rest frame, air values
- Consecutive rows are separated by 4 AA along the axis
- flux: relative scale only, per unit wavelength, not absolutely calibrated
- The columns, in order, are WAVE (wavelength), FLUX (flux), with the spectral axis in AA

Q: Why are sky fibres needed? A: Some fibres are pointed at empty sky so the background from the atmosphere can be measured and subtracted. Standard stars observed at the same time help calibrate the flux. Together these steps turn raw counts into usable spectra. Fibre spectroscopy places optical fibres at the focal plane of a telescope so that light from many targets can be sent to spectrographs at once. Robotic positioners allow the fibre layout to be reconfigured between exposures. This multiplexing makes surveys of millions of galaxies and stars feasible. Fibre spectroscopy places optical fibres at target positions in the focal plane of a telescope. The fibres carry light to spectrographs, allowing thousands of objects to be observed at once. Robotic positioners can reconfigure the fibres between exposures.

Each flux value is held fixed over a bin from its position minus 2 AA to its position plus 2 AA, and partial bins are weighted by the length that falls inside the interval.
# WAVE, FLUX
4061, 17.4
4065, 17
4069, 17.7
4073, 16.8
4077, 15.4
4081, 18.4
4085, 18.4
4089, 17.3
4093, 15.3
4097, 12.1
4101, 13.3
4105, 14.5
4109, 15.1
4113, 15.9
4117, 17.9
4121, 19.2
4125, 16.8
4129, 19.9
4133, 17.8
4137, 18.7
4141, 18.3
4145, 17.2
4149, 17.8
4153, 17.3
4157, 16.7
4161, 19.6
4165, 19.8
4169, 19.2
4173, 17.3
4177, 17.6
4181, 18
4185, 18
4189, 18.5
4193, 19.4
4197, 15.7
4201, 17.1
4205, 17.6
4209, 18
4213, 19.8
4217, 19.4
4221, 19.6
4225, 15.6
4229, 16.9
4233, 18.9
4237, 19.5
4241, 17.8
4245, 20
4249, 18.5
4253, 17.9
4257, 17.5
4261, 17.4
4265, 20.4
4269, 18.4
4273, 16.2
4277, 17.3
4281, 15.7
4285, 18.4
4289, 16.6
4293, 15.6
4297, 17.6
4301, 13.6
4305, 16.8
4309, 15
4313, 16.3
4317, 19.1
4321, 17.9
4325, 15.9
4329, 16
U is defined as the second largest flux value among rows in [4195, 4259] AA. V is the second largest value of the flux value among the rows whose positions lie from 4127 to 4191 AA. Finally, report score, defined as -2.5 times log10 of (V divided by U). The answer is 0.000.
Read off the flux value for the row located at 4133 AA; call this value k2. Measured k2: 17.8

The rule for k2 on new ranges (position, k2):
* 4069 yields 17.7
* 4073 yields 16.8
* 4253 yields 17.9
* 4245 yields 20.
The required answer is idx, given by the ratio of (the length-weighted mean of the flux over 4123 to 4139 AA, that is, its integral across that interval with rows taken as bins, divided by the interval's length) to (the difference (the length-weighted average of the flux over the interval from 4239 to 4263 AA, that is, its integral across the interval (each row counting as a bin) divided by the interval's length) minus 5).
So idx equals 1.39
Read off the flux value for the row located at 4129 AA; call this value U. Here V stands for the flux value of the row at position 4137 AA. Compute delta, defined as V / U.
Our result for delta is 0.94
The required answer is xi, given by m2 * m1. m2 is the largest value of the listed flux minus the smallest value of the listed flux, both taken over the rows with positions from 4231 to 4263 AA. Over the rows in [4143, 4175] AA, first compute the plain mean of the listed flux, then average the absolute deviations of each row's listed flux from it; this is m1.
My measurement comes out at 2.8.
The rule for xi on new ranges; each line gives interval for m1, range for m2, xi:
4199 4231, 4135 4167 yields 3.7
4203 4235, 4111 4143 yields 4.8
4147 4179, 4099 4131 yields 6.8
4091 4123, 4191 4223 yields 6.9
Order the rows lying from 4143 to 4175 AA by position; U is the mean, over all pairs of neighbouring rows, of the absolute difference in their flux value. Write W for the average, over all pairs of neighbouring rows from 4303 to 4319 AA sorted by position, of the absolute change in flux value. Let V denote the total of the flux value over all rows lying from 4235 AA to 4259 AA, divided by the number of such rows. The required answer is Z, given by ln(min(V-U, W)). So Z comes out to 0.68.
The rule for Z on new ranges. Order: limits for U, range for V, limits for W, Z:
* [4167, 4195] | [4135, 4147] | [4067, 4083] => 0.57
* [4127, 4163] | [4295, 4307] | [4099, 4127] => 0.32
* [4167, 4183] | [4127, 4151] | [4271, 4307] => 0.78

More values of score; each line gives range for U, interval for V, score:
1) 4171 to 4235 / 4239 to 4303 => -0.022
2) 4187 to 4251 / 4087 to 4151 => 0.033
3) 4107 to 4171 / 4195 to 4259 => 0.000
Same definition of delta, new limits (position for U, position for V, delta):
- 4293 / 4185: 1.15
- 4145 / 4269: 1.07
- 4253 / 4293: 0.87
